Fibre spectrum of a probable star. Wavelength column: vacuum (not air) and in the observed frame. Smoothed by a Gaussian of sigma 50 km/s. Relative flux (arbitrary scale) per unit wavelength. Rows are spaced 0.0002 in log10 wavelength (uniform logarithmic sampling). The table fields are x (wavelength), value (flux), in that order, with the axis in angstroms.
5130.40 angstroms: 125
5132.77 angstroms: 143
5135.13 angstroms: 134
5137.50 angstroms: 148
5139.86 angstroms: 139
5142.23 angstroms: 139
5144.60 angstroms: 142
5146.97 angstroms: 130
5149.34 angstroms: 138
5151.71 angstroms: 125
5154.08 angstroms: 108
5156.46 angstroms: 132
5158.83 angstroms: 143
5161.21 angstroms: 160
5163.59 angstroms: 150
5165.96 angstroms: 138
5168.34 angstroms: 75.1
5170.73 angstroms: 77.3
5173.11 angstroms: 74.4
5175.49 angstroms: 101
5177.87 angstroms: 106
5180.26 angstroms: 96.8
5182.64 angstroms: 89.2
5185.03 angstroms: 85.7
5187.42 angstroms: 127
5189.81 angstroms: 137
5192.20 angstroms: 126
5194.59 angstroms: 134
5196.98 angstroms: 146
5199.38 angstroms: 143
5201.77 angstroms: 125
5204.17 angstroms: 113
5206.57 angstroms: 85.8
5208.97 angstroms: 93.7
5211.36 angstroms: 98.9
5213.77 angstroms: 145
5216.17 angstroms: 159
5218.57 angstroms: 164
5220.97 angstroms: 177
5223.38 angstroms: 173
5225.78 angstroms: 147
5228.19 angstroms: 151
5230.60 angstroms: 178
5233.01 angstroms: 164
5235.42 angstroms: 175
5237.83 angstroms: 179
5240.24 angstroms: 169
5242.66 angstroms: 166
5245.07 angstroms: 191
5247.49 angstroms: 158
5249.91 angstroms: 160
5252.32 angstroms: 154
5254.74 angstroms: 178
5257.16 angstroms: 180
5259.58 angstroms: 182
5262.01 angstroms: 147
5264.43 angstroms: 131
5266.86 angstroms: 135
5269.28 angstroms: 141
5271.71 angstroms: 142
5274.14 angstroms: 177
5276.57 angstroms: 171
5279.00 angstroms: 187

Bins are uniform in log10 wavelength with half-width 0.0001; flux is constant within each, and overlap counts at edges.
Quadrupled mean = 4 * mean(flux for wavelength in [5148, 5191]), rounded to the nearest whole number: 459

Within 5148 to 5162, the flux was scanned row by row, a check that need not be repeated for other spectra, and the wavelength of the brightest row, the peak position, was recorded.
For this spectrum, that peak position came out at 5161.21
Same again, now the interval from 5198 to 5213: 5199.38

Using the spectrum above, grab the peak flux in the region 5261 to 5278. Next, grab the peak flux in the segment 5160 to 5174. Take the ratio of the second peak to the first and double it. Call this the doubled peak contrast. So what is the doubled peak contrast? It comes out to 1.81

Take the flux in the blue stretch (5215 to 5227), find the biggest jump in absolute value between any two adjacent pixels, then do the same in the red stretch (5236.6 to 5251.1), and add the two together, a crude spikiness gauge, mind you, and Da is 59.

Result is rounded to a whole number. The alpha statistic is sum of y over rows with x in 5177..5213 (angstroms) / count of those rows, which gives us 114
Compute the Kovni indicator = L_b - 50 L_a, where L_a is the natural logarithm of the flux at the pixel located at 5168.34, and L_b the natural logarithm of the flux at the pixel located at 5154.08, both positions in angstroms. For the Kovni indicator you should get -211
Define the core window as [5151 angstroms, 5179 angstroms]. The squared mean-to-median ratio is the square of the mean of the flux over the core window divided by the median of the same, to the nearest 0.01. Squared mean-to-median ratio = 0.99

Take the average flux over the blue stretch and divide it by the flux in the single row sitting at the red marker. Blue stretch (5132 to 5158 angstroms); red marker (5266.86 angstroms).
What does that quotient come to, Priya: 0.995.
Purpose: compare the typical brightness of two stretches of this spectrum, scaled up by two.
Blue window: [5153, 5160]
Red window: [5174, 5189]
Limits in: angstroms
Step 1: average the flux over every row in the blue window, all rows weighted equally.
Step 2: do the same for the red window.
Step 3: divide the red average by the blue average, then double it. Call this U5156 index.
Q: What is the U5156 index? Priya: 1.58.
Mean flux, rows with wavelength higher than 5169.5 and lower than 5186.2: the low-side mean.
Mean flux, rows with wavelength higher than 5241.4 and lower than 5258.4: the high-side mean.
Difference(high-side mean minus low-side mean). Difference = 80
